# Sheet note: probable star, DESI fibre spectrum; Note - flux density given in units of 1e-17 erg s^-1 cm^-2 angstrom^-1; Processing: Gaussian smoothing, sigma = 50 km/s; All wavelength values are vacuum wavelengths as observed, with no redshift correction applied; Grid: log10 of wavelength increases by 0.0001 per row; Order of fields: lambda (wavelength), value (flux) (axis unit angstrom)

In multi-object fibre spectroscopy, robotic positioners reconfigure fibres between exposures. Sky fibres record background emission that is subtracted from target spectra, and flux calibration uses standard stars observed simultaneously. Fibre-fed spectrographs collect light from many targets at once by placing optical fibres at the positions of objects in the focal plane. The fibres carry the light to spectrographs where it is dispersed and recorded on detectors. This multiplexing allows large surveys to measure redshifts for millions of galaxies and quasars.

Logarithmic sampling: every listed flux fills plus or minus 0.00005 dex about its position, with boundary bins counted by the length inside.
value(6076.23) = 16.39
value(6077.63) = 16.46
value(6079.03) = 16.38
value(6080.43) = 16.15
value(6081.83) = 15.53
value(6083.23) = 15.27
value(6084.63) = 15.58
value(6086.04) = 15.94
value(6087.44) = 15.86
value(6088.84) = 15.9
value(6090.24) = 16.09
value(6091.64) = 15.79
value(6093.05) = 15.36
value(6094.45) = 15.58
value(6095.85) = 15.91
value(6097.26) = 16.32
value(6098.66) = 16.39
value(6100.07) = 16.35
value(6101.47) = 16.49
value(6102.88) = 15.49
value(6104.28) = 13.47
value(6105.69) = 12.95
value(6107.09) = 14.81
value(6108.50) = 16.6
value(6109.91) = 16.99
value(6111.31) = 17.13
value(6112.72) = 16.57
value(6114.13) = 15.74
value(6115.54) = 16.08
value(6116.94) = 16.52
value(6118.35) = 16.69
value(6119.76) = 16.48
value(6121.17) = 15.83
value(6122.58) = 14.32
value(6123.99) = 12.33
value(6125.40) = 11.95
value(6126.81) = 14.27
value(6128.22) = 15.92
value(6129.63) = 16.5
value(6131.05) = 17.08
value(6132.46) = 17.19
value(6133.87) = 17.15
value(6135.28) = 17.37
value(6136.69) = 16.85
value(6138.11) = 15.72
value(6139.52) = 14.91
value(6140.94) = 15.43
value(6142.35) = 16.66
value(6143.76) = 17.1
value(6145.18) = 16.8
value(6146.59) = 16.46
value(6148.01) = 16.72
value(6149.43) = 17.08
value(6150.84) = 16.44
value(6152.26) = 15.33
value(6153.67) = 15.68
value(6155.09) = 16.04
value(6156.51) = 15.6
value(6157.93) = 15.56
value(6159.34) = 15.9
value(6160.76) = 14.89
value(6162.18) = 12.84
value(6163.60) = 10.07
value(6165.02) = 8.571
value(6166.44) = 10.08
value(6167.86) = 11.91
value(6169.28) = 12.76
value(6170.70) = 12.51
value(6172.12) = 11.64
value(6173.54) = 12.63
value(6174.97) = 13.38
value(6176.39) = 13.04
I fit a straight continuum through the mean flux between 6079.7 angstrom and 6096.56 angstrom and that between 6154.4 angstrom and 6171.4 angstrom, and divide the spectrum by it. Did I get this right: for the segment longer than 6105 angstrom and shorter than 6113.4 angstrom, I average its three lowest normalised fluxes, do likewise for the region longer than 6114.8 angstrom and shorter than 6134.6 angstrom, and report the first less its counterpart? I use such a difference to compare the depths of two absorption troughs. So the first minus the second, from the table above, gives 0.09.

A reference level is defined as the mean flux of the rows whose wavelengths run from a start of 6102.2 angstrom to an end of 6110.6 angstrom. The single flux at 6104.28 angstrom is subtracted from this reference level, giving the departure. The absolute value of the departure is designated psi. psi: 1.6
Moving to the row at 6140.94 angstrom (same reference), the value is 0.4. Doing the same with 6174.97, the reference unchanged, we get 1.7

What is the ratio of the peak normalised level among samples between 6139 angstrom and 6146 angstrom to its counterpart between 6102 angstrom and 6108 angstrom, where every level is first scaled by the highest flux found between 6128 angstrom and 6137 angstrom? 1.10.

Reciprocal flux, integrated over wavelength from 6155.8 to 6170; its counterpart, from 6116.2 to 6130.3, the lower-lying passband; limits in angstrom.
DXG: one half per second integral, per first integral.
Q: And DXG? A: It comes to 0.46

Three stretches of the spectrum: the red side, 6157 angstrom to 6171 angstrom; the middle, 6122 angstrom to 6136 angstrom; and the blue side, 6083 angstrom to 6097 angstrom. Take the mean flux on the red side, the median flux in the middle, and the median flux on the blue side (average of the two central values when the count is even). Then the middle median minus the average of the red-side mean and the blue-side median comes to 2.0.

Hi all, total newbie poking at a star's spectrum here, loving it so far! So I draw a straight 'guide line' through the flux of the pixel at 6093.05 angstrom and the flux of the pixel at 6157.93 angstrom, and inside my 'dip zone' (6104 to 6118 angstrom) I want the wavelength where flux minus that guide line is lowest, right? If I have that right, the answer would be 6105.69 angstrom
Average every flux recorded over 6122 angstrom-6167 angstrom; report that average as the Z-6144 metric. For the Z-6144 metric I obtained 15.2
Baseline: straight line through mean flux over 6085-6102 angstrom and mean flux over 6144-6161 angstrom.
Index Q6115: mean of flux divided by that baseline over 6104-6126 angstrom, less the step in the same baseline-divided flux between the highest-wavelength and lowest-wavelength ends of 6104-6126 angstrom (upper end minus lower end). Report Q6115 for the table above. 1.05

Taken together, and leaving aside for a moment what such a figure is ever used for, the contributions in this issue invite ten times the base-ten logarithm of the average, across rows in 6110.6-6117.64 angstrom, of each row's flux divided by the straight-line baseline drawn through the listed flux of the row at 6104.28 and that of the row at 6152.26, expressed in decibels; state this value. 0.7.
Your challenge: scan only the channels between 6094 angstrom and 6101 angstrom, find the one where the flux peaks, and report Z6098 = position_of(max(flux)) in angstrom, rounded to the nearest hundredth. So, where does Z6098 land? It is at 6098.66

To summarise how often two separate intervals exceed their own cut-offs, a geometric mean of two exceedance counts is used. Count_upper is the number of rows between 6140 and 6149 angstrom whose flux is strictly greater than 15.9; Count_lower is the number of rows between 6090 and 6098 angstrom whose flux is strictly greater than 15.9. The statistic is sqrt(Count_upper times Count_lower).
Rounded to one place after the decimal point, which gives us 3.9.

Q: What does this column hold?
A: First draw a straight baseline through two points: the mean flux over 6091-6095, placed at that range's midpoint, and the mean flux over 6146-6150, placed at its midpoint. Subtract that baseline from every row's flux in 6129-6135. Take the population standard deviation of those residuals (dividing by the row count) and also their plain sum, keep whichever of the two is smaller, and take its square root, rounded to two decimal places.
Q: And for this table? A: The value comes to 0.50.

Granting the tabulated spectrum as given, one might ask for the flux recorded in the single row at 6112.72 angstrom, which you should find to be 16.57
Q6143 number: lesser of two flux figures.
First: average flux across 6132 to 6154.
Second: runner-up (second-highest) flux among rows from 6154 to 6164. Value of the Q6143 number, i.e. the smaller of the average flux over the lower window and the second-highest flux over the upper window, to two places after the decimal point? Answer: 15.90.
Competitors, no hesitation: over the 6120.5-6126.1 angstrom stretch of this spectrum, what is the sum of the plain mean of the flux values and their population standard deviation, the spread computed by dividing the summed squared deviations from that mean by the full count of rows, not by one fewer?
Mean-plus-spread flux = 15.2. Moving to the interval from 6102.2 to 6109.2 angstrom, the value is 16.0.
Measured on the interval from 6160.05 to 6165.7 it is 14.0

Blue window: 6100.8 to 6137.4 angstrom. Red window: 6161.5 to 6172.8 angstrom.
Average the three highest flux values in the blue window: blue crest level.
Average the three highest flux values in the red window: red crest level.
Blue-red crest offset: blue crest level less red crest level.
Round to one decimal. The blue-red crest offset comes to 4.5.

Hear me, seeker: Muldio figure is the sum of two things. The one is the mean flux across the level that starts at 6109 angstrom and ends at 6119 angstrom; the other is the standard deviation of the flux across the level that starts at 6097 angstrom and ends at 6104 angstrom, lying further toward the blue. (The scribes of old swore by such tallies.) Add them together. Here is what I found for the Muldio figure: 16.9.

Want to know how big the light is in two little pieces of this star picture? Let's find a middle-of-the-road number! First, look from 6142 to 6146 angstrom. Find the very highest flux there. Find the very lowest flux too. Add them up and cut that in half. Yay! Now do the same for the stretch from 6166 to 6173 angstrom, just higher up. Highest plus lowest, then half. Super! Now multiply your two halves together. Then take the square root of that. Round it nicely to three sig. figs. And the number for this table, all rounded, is 13.9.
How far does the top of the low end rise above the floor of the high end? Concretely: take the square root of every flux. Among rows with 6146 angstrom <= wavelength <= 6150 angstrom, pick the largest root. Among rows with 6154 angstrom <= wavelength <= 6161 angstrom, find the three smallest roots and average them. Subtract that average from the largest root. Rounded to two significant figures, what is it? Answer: 0.22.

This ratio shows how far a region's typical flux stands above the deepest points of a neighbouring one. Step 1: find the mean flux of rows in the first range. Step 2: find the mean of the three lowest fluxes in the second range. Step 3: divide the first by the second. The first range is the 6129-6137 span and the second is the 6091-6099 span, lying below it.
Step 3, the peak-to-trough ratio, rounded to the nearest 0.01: 1.09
